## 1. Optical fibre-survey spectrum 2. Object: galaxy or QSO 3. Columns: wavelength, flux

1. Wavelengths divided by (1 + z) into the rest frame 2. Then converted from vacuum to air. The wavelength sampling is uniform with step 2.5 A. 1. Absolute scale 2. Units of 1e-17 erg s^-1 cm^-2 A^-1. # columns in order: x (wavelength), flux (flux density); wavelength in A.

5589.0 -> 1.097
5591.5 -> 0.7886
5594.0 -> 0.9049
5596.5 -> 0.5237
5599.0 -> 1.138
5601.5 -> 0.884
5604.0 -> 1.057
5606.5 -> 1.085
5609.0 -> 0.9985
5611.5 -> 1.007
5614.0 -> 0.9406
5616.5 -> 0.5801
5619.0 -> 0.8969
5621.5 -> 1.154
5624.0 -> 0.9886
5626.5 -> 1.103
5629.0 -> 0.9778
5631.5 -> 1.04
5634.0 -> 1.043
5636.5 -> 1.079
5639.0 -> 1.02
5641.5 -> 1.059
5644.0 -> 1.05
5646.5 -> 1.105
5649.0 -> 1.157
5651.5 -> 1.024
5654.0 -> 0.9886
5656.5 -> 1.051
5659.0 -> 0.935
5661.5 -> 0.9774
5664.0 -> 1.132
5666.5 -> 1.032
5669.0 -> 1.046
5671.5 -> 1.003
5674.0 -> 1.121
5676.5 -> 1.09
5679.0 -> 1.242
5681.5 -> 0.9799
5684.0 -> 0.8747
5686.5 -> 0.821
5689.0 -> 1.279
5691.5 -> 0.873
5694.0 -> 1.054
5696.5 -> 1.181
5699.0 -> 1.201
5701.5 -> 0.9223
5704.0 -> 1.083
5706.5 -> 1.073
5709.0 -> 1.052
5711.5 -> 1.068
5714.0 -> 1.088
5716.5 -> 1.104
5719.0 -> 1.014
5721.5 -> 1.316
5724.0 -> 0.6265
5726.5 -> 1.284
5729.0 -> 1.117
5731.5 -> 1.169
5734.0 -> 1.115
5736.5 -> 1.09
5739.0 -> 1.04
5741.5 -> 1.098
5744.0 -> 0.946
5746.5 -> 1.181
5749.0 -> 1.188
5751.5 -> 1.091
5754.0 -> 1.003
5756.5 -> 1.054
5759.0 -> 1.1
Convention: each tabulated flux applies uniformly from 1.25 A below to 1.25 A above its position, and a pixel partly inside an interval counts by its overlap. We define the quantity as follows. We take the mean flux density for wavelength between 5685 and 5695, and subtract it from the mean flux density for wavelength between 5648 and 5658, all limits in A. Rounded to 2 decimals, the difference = 0.05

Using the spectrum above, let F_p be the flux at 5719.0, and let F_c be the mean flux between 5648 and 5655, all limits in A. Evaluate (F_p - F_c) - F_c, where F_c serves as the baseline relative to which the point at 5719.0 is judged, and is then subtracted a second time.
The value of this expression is -1.10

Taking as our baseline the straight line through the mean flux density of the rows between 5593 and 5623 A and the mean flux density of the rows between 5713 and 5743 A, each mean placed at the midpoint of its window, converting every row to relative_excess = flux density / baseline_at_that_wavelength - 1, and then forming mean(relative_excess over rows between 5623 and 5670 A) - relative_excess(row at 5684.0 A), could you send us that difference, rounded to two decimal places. 0.21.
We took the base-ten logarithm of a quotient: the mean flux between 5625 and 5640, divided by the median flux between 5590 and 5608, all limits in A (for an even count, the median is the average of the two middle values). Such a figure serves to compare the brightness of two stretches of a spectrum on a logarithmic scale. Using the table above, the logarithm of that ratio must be 0.062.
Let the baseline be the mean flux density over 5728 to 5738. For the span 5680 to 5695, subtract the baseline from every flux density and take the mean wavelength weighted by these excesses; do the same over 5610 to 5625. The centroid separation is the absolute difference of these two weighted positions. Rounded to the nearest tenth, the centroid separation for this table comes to 69.7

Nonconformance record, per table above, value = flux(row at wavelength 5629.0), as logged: 0.9778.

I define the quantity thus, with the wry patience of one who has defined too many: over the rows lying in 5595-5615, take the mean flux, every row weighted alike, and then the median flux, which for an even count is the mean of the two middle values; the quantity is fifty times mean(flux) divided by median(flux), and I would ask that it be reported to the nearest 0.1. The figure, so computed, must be 47.6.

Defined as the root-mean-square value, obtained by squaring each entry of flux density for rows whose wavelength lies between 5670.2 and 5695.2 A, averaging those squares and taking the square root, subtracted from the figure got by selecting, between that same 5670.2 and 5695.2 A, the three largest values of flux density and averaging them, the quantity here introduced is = 0.17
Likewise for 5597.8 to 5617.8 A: 0.12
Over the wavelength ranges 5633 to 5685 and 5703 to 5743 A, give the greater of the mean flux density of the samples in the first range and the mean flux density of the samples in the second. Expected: 1.08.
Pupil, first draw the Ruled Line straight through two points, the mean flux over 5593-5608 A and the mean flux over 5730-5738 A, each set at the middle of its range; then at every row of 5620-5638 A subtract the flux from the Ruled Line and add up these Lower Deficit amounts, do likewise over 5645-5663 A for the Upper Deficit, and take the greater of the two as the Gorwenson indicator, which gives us -0.17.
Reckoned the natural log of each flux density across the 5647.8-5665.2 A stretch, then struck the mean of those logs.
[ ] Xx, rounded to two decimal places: 0.03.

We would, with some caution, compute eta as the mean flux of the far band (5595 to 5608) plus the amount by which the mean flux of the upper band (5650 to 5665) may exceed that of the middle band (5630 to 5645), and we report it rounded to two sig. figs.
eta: 0.91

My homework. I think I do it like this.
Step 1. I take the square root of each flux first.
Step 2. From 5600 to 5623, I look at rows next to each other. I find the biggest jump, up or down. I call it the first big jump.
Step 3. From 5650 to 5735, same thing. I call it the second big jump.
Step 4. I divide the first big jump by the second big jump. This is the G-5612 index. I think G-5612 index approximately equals 0.59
